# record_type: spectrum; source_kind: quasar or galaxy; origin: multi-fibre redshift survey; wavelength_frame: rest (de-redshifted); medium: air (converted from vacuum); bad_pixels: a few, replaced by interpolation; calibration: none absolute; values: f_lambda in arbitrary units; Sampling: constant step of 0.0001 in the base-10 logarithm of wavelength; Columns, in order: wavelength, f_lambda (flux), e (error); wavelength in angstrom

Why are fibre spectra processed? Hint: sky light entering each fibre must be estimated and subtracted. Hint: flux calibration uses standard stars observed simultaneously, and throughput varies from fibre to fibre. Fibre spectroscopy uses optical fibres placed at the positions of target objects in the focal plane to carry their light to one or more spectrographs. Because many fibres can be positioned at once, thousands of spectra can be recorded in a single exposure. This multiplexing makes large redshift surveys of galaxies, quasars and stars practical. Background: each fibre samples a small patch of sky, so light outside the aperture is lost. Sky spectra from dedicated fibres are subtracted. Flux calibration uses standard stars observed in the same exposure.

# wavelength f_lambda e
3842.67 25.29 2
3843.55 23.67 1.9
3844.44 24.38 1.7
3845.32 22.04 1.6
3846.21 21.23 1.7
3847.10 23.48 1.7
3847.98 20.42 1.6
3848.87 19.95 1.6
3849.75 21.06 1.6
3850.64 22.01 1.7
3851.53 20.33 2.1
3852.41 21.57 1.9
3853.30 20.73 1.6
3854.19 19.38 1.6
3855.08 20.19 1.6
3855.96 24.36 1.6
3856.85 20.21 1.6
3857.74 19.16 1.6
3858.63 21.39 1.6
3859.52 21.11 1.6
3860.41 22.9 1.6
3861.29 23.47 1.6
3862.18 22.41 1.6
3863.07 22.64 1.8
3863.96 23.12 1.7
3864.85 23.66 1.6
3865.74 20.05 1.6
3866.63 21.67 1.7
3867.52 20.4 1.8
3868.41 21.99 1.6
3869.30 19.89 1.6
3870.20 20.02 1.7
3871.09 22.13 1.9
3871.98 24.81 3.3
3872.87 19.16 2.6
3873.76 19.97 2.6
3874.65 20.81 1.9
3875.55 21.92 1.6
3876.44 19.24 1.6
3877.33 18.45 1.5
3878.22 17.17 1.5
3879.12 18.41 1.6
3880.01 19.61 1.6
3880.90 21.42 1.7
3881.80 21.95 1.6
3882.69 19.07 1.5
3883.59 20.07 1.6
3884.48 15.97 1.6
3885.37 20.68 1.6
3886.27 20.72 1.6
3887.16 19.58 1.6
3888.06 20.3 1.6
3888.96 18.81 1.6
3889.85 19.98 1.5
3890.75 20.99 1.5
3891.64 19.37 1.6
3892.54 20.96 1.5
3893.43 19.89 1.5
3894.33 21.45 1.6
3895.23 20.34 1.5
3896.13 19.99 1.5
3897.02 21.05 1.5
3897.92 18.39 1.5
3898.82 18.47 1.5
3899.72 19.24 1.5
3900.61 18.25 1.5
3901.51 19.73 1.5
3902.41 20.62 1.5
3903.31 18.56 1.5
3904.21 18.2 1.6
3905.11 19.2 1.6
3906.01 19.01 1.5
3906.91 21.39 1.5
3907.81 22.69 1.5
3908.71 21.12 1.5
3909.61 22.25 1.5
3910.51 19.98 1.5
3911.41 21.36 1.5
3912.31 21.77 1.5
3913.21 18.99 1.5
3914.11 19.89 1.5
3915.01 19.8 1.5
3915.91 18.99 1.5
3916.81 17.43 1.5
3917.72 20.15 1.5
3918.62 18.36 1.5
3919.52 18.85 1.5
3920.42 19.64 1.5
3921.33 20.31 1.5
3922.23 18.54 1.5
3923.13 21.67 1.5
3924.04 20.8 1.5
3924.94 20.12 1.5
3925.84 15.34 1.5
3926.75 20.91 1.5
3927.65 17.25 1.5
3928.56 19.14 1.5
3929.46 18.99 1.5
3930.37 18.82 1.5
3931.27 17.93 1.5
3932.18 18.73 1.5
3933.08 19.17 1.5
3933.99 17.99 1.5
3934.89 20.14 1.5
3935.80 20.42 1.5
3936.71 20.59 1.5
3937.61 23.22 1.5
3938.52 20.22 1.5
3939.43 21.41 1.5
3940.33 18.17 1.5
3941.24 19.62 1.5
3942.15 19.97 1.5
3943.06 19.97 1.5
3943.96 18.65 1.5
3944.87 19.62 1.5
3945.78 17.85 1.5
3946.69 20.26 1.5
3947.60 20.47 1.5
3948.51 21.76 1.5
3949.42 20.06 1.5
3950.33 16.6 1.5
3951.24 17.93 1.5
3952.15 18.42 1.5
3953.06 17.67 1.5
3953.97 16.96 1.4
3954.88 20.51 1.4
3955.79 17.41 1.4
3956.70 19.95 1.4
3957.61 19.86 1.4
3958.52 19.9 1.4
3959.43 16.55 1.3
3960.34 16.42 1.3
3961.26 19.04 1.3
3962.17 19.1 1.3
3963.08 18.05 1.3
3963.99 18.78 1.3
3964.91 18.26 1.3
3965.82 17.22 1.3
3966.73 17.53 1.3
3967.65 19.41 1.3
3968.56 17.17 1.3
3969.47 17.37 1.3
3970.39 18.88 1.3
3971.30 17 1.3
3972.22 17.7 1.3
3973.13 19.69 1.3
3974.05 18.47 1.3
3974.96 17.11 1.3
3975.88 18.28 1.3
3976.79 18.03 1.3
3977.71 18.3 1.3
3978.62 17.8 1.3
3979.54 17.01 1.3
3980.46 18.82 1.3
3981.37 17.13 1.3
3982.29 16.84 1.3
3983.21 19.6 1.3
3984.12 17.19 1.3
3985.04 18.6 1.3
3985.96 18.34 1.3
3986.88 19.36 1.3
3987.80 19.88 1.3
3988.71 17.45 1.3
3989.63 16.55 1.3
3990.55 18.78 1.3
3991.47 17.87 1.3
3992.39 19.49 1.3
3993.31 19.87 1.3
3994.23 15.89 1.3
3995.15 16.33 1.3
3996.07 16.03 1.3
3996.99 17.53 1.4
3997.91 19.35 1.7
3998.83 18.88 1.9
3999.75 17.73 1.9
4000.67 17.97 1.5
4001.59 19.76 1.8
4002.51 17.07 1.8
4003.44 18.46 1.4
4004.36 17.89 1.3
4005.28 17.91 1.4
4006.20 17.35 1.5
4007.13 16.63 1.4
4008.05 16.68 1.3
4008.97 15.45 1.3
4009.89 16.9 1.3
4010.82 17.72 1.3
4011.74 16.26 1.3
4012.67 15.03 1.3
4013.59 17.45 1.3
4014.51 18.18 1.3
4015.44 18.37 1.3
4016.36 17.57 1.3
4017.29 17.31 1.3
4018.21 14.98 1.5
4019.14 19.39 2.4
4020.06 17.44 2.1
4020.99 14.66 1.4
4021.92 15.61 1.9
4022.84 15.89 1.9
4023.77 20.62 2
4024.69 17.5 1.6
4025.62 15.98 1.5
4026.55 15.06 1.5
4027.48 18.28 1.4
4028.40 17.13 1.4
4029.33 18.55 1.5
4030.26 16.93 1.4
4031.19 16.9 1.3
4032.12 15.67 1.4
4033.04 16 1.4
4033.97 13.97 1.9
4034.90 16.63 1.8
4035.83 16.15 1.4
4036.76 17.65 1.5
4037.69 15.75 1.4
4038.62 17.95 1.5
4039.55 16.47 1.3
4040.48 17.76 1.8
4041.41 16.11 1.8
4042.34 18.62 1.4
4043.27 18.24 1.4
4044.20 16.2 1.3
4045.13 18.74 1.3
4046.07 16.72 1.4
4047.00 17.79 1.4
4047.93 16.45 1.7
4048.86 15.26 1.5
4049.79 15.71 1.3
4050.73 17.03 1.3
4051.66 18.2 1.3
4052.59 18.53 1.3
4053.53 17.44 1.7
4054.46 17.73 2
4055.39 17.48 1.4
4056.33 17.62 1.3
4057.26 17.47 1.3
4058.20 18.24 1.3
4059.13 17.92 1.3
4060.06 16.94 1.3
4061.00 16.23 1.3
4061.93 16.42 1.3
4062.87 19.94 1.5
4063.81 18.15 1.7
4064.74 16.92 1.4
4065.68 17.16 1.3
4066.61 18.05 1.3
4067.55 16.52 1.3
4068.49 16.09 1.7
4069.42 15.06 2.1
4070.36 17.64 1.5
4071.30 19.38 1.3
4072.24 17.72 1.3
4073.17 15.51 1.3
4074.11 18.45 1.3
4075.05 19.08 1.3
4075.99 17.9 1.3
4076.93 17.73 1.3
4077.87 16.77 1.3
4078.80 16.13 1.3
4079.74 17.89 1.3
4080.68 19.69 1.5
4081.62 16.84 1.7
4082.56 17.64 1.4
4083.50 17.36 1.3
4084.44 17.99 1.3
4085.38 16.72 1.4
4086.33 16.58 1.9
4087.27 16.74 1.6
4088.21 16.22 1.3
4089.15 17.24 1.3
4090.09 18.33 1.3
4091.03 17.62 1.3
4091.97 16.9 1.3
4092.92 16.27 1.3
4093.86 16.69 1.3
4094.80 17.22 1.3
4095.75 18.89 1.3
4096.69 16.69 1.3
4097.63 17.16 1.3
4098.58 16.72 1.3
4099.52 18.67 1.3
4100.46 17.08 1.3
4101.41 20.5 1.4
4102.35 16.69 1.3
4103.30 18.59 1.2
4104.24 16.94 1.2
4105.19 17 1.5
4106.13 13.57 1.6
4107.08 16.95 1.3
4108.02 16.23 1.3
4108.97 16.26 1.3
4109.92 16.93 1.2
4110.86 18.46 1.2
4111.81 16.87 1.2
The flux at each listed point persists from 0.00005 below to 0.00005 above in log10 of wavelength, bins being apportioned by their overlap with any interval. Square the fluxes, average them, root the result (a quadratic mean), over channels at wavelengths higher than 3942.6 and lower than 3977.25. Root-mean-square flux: 18.57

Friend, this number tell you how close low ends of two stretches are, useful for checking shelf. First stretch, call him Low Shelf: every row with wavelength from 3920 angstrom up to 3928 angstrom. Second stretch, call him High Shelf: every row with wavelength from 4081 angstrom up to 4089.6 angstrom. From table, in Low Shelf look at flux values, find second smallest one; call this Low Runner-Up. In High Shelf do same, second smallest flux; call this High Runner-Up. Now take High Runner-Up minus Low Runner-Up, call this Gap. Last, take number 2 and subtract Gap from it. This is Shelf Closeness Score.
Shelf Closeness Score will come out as 2.7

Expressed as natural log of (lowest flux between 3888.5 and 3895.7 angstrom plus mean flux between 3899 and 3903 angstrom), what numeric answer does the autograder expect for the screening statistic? 3.64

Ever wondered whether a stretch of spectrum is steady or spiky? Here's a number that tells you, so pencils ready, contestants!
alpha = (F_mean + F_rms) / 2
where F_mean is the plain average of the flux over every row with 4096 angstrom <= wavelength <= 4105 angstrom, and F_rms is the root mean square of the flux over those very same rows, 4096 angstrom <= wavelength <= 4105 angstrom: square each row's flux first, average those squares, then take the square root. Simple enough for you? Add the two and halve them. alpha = 17.7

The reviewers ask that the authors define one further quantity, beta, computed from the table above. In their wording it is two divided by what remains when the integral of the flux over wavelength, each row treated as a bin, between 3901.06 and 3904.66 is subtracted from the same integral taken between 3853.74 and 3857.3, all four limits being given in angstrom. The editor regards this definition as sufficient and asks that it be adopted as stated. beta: 0.4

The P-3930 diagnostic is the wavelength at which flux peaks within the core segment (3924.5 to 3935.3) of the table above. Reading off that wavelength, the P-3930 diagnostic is 3926.75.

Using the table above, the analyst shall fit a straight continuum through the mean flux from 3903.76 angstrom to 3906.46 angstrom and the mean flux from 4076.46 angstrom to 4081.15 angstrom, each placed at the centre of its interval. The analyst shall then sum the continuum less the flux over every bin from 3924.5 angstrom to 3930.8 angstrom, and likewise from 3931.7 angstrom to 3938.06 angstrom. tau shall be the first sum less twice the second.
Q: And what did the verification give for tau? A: 20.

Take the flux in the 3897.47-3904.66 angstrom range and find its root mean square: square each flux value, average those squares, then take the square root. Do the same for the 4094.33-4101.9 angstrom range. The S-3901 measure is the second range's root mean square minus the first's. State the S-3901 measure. -1.0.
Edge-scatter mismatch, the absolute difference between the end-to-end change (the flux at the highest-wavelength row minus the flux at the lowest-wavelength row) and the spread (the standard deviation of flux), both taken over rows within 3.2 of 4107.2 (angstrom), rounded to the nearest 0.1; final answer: 1.2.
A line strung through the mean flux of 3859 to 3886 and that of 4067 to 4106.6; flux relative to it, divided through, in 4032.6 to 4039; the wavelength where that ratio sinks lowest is 4033.97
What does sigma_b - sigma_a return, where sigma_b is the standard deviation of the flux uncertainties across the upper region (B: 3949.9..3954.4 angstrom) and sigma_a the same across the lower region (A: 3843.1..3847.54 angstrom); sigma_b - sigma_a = -0.06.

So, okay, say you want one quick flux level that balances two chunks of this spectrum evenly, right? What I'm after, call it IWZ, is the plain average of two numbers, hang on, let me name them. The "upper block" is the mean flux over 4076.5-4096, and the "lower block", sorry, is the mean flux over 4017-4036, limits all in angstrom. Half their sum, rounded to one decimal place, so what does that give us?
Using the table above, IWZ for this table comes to 17.0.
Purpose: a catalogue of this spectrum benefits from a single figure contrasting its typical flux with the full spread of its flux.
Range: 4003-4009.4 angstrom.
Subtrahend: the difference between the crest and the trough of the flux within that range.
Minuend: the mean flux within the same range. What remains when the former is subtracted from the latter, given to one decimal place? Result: 14.2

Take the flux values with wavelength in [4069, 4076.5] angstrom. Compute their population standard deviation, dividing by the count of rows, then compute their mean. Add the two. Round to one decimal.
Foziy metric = 19.1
